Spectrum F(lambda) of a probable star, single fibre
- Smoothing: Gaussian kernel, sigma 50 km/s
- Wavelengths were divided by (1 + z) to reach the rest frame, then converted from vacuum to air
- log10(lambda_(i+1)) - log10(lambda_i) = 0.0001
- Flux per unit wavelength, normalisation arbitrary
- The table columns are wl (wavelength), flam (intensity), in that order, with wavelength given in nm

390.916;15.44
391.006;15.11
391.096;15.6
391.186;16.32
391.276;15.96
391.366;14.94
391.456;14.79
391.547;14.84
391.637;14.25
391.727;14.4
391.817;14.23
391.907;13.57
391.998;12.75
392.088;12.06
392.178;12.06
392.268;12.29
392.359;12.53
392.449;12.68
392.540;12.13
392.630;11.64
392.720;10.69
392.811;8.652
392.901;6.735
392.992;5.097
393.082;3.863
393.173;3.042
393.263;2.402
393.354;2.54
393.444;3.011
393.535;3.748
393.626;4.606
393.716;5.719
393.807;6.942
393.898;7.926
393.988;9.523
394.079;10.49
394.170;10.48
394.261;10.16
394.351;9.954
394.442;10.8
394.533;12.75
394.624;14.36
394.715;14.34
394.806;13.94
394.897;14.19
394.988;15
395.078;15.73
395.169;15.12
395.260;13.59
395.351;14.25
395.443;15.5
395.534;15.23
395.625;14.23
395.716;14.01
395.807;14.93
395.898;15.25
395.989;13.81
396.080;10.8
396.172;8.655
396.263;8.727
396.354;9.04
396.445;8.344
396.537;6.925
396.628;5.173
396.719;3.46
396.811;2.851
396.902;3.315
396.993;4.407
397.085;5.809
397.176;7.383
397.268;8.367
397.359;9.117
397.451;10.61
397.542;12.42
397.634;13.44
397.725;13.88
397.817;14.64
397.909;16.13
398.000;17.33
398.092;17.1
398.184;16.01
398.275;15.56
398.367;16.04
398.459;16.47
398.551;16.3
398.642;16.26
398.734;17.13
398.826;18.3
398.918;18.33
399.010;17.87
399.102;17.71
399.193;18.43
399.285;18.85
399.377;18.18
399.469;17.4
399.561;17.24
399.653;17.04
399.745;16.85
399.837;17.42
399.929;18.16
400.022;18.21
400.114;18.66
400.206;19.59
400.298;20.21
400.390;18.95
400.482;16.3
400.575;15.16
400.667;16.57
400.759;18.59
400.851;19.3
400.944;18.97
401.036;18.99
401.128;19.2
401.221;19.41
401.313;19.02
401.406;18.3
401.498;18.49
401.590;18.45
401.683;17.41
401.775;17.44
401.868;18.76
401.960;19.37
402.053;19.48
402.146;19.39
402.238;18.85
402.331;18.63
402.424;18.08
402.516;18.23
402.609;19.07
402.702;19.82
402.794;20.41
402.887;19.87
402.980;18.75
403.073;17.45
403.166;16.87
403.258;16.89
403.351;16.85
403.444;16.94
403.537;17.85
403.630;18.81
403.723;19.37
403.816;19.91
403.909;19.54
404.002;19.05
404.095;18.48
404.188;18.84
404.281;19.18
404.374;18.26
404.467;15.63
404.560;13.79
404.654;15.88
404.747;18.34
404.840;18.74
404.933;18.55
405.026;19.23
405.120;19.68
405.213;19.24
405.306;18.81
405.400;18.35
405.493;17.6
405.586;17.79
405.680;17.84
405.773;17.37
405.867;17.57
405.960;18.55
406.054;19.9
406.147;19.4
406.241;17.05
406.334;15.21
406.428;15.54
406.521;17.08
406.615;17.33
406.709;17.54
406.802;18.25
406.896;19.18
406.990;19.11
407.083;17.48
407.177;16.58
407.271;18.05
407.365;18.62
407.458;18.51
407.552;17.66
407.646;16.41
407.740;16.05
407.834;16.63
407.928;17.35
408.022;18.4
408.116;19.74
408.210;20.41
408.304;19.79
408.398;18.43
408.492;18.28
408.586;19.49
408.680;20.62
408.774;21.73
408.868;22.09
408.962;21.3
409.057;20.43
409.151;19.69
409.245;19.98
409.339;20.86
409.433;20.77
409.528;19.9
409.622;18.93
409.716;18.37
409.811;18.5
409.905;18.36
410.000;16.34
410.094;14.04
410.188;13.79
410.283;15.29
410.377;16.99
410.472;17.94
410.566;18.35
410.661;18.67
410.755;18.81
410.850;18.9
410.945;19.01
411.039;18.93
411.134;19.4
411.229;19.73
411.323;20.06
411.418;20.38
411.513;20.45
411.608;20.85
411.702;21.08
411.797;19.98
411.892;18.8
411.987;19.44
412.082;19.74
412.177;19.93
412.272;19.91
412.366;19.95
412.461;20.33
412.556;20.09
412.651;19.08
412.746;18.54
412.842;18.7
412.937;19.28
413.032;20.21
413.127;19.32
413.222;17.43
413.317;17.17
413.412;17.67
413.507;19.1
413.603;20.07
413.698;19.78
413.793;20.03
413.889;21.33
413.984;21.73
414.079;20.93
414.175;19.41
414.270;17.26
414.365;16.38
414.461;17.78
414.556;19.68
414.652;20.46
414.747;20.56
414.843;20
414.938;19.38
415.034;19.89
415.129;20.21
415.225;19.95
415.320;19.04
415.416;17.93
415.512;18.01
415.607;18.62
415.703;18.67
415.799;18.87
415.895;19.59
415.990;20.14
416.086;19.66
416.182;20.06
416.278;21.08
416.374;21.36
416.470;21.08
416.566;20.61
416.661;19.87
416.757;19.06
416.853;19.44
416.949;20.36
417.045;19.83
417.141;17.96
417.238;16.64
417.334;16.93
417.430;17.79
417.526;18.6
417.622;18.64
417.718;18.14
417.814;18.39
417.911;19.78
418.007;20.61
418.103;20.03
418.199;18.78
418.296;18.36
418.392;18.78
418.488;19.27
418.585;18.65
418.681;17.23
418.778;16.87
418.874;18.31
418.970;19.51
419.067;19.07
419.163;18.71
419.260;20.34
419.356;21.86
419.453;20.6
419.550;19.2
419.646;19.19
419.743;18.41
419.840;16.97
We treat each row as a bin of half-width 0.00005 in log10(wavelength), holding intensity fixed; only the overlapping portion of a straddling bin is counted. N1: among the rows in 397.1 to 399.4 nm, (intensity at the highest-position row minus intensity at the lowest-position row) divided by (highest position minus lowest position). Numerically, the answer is 4.9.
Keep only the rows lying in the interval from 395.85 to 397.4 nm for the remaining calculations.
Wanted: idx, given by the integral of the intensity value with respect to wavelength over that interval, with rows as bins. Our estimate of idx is 12.0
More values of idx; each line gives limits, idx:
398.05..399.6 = 26.7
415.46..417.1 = 32.4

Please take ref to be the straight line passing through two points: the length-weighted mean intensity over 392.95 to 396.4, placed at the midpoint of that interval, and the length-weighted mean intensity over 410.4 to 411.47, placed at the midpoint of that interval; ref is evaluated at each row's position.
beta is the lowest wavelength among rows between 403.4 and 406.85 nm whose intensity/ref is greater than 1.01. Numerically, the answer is 403.444 nm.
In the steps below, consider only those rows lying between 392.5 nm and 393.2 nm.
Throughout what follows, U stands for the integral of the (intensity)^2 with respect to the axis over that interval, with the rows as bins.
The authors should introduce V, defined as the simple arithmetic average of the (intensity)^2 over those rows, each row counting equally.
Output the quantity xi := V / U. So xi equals 1.4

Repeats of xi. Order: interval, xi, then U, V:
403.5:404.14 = 1.6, 232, 361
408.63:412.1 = 0.3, 1284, 370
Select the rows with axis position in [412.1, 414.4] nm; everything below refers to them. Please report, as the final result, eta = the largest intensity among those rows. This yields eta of 21.73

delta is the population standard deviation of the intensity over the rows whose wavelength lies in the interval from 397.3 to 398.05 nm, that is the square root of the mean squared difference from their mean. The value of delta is 2.5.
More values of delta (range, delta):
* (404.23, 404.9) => 1.9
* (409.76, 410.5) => 1.8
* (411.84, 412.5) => 0.5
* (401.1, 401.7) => 0.6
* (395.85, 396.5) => 2.6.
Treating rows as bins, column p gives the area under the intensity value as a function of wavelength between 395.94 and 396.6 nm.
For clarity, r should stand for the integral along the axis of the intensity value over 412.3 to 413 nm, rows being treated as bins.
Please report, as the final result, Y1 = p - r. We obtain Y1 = -7.4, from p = 6.2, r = 13.6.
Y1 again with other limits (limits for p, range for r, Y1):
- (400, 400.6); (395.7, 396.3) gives 3.6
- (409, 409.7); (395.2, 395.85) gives 4.6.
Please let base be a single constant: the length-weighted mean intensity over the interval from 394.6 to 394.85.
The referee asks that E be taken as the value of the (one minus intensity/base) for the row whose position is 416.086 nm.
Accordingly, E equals -0.39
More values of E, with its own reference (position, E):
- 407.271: -0.27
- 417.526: -0.31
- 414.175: -0.37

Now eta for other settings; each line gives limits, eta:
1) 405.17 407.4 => 19.9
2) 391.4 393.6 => 14.84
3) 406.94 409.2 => 22.09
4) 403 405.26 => 19.91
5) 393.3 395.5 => 15.73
